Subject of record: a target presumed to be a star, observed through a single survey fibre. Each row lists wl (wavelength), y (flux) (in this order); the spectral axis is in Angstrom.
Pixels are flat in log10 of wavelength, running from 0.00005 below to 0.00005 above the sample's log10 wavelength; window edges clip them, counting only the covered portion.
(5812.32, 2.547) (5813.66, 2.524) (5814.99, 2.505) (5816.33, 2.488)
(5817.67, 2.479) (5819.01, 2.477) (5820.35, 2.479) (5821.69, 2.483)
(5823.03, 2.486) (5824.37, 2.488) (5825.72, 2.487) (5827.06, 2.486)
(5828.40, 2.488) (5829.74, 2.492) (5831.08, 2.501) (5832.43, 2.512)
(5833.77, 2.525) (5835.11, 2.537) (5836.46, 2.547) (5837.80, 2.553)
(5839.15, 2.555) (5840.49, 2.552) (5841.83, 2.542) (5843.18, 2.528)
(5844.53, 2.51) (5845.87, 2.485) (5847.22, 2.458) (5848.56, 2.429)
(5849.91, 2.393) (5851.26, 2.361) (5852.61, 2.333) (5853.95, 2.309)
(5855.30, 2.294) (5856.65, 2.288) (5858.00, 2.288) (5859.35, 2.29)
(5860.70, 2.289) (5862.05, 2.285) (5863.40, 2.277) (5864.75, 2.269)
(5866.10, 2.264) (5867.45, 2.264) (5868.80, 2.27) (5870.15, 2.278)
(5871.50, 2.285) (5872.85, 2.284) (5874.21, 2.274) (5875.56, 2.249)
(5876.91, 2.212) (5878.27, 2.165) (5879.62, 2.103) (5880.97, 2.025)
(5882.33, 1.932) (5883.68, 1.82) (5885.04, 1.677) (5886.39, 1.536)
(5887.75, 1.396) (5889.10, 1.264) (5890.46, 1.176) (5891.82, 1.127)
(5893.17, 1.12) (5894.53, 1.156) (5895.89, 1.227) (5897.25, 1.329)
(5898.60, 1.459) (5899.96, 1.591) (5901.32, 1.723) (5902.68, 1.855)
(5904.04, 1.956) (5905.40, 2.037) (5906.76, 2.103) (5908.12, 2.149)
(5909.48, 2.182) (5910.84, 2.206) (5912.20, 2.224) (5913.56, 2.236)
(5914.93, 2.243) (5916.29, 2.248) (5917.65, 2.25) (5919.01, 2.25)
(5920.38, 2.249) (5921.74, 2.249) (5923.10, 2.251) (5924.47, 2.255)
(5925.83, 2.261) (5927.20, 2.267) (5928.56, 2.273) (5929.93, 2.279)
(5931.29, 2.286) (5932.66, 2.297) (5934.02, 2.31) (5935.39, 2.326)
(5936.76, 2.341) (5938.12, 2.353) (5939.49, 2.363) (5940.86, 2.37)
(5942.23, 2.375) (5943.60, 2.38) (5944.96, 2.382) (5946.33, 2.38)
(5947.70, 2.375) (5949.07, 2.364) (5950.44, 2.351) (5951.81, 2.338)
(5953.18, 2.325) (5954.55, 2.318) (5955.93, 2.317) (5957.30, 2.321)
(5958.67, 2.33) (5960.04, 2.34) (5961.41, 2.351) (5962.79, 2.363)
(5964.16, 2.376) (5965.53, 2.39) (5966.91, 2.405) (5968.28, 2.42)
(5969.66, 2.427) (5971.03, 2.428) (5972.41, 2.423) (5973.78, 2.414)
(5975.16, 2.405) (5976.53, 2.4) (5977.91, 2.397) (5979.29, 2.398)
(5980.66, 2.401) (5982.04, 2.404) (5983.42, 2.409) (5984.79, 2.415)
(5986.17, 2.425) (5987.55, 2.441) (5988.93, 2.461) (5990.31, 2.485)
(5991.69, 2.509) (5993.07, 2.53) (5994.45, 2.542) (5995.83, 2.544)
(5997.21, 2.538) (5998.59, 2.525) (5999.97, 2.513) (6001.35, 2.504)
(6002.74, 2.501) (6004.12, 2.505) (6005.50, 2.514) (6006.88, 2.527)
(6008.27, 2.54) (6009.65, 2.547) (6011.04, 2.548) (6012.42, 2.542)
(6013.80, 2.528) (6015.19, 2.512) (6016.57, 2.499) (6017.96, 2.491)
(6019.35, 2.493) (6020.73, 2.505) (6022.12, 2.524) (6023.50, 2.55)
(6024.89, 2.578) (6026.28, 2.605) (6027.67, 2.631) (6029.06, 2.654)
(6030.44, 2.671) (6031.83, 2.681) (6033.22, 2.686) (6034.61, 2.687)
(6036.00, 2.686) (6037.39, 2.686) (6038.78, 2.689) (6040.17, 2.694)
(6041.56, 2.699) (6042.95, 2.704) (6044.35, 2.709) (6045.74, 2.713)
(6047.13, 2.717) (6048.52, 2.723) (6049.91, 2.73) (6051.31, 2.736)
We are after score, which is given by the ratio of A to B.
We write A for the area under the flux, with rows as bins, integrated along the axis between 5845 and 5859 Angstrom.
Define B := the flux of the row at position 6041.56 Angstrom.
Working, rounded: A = 33.1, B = 2.699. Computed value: 12.3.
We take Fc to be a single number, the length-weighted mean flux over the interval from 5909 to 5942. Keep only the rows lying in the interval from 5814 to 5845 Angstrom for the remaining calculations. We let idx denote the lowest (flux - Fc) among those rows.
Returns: 0.2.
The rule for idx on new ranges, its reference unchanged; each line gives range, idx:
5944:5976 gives 0.0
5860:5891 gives -1.1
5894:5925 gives -1.1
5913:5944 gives 0.0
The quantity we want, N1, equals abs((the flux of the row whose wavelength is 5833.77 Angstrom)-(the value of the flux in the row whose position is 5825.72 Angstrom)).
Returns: 0.04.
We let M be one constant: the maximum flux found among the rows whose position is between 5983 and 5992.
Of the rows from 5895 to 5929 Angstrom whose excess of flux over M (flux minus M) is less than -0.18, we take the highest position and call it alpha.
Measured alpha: 5928.56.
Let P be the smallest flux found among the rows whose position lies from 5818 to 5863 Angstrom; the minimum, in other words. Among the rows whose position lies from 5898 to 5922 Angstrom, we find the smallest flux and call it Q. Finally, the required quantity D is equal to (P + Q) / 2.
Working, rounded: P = 2.285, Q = 1.459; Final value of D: 1.87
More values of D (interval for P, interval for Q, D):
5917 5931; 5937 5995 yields 2.28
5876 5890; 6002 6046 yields 1.88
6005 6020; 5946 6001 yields 2.40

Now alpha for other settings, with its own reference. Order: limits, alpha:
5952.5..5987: 5957.30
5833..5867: 5866.10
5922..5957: 5955.93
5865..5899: 5898.60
